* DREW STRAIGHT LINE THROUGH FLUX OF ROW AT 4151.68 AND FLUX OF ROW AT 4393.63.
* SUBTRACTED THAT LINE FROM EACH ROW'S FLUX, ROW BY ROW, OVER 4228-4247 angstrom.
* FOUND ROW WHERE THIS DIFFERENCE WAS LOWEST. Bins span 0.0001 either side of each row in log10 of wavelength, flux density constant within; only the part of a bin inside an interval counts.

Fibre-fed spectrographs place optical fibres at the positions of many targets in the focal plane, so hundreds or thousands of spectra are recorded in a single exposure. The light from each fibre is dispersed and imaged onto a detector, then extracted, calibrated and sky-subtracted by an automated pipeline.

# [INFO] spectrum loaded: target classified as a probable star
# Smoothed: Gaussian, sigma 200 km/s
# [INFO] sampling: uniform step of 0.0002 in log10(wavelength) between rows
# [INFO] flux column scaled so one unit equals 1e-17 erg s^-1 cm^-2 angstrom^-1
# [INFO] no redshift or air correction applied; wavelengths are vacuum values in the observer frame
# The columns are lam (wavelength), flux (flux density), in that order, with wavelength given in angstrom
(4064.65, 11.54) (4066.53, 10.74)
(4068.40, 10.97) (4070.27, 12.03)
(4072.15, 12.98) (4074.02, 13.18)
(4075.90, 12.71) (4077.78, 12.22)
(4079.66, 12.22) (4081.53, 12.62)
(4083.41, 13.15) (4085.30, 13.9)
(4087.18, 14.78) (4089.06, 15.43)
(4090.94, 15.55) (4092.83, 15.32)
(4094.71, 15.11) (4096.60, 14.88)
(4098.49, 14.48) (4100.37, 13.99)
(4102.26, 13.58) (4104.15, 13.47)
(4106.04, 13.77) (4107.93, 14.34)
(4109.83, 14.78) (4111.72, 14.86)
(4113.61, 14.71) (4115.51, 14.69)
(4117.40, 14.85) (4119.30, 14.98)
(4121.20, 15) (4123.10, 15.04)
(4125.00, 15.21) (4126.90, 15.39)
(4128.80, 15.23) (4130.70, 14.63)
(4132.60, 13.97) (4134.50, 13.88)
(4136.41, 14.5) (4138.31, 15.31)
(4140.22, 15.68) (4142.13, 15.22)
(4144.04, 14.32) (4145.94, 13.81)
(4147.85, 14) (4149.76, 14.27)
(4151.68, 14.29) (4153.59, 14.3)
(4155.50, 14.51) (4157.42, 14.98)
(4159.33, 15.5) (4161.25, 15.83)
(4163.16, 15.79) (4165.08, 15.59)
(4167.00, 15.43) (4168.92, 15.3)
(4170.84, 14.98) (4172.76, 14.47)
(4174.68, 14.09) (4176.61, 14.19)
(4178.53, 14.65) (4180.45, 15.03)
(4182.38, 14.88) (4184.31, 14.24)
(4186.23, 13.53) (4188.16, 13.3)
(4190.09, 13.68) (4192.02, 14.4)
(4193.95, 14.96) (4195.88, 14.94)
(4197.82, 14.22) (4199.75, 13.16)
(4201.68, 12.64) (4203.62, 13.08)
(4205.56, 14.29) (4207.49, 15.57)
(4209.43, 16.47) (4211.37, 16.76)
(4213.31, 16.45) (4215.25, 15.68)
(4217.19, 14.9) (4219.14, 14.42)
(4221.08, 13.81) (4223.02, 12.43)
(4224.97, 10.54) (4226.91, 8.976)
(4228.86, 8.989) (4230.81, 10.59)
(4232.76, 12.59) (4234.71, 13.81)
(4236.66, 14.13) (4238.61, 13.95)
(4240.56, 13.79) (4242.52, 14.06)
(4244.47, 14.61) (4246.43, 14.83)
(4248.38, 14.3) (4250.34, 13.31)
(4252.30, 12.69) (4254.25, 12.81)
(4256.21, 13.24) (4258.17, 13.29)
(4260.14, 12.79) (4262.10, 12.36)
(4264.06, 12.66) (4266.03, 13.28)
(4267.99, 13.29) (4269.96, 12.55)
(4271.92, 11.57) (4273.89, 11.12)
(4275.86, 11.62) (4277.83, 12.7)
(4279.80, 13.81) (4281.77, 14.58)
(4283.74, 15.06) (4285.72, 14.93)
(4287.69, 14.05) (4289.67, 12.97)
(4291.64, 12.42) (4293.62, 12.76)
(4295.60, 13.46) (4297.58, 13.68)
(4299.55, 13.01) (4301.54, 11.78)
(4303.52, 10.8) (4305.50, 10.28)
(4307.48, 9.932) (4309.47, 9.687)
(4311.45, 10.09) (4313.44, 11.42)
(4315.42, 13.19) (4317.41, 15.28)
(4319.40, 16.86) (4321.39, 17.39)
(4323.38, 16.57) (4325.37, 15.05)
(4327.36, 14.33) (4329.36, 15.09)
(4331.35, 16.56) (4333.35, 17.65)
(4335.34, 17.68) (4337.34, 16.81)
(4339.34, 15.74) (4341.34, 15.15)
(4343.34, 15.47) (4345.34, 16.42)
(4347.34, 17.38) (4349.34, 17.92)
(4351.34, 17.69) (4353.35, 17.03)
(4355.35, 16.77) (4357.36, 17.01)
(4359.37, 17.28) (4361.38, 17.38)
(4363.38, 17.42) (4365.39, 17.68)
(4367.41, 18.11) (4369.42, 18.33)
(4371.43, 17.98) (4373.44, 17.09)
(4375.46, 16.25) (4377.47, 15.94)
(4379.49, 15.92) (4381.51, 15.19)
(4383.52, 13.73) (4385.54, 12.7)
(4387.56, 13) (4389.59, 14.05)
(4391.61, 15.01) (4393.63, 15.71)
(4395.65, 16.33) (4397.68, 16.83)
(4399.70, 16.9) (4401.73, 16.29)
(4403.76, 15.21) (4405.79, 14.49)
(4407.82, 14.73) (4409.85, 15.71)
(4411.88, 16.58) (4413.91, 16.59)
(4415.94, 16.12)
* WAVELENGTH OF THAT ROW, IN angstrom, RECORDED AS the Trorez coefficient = 4228.86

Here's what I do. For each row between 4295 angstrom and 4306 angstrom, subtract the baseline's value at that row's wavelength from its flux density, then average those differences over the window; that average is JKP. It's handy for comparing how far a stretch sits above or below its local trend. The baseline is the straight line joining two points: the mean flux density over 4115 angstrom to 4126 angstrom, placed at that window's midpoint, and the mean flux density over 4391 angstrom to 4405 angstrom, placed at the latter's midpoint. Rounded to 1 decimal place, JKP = -3.5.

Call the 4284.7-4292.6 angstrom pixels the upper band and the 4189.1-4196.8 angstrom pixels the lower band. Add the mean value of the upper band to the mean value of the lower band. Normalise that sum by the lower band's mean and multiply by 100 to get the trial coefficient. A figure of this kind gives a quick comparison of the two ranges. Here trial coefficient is 194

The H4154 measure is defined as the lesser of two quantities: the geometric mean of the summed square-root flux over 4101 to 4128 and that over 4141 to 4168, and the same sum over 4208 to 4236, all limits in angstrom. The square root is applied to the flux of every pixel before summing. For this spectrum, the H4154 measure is 50.8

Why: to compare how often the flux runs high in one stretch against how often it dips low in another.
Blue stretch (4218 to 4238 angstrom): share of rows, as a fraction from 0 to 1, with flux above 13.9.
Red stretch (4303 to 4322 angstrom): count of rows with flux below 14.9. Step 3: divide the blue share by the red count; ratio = 0.029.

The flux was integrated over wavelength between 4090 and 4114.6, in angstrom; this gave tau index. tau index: 357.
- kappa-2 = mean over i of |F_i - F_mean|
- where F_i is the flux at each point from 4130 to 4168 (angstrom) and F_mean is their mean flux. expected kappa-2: 0.6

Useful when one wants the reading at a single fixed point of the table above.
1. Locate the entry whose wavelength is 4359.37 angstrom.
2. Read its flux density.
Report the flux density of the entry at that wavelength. 17.28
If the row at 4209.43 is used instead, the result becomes 16.47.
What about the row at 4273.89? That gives 11.12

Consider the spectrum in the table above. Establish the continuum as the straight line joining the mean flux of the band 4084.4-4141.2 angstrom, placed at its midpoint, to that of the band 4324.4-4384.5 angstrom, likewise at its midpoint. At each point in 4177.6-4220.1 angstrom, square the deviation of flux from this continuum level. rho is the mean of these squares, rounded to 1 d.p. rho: 1.8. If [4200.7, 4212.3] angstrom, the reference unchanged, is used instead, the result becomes 2.9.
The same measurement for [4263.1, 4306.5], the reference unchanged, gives 12.0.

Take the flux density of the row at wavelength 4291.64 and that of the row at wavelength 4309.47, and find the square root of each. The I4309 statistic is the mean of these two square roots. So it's 3.32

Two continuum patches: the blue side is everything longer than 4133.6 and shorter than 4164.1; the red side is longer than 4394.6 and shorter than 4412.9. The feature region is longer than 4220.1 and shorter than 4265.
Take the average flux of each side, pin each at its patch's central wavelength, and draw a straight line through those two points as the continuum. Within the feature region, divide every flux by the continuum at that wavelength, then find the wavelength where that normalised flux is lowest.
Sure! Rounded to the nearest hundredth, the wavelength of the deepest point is 4226.91 angstrom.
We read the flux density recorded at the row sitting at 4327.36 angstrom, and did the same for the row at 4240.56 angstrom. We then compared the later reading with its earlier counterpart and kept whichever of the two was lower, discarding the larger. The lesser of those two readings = 13.8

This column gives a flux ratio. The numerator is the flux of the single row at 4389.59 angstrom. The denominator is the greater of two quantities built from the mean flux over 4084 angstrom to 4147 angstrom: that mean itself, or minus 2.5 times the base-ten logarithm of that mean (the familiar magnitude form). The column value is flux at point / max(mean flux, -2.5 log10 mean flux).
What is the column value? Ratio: 0.96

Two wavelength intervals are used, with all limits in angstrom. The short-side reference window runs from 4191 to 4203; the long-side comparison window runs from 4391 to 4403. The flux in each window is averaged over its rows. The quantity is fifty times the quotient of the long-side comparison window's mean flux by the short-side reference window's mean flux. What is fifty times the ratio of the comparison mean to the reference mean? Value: 58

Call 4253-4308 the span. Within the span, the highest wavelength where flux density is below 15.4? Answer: 4307.48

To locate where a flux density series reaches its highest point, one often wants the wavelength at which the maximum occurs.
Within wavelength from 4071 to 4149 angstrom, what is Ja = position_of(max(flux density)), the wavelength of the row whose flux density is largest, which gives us 4140.22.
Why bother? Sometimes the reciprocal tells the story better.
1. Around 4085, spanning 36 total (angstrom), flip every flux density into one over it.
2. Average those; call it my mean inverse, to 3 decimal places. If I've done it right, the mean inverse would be 0.074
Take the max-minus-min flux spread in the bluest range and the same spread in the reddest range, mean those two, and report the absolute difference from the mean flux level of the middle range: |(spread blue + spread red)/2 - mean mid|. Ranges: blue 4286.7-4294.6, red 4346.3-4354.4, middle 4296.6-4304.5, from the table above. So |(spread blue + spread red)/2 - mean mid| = 11.1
